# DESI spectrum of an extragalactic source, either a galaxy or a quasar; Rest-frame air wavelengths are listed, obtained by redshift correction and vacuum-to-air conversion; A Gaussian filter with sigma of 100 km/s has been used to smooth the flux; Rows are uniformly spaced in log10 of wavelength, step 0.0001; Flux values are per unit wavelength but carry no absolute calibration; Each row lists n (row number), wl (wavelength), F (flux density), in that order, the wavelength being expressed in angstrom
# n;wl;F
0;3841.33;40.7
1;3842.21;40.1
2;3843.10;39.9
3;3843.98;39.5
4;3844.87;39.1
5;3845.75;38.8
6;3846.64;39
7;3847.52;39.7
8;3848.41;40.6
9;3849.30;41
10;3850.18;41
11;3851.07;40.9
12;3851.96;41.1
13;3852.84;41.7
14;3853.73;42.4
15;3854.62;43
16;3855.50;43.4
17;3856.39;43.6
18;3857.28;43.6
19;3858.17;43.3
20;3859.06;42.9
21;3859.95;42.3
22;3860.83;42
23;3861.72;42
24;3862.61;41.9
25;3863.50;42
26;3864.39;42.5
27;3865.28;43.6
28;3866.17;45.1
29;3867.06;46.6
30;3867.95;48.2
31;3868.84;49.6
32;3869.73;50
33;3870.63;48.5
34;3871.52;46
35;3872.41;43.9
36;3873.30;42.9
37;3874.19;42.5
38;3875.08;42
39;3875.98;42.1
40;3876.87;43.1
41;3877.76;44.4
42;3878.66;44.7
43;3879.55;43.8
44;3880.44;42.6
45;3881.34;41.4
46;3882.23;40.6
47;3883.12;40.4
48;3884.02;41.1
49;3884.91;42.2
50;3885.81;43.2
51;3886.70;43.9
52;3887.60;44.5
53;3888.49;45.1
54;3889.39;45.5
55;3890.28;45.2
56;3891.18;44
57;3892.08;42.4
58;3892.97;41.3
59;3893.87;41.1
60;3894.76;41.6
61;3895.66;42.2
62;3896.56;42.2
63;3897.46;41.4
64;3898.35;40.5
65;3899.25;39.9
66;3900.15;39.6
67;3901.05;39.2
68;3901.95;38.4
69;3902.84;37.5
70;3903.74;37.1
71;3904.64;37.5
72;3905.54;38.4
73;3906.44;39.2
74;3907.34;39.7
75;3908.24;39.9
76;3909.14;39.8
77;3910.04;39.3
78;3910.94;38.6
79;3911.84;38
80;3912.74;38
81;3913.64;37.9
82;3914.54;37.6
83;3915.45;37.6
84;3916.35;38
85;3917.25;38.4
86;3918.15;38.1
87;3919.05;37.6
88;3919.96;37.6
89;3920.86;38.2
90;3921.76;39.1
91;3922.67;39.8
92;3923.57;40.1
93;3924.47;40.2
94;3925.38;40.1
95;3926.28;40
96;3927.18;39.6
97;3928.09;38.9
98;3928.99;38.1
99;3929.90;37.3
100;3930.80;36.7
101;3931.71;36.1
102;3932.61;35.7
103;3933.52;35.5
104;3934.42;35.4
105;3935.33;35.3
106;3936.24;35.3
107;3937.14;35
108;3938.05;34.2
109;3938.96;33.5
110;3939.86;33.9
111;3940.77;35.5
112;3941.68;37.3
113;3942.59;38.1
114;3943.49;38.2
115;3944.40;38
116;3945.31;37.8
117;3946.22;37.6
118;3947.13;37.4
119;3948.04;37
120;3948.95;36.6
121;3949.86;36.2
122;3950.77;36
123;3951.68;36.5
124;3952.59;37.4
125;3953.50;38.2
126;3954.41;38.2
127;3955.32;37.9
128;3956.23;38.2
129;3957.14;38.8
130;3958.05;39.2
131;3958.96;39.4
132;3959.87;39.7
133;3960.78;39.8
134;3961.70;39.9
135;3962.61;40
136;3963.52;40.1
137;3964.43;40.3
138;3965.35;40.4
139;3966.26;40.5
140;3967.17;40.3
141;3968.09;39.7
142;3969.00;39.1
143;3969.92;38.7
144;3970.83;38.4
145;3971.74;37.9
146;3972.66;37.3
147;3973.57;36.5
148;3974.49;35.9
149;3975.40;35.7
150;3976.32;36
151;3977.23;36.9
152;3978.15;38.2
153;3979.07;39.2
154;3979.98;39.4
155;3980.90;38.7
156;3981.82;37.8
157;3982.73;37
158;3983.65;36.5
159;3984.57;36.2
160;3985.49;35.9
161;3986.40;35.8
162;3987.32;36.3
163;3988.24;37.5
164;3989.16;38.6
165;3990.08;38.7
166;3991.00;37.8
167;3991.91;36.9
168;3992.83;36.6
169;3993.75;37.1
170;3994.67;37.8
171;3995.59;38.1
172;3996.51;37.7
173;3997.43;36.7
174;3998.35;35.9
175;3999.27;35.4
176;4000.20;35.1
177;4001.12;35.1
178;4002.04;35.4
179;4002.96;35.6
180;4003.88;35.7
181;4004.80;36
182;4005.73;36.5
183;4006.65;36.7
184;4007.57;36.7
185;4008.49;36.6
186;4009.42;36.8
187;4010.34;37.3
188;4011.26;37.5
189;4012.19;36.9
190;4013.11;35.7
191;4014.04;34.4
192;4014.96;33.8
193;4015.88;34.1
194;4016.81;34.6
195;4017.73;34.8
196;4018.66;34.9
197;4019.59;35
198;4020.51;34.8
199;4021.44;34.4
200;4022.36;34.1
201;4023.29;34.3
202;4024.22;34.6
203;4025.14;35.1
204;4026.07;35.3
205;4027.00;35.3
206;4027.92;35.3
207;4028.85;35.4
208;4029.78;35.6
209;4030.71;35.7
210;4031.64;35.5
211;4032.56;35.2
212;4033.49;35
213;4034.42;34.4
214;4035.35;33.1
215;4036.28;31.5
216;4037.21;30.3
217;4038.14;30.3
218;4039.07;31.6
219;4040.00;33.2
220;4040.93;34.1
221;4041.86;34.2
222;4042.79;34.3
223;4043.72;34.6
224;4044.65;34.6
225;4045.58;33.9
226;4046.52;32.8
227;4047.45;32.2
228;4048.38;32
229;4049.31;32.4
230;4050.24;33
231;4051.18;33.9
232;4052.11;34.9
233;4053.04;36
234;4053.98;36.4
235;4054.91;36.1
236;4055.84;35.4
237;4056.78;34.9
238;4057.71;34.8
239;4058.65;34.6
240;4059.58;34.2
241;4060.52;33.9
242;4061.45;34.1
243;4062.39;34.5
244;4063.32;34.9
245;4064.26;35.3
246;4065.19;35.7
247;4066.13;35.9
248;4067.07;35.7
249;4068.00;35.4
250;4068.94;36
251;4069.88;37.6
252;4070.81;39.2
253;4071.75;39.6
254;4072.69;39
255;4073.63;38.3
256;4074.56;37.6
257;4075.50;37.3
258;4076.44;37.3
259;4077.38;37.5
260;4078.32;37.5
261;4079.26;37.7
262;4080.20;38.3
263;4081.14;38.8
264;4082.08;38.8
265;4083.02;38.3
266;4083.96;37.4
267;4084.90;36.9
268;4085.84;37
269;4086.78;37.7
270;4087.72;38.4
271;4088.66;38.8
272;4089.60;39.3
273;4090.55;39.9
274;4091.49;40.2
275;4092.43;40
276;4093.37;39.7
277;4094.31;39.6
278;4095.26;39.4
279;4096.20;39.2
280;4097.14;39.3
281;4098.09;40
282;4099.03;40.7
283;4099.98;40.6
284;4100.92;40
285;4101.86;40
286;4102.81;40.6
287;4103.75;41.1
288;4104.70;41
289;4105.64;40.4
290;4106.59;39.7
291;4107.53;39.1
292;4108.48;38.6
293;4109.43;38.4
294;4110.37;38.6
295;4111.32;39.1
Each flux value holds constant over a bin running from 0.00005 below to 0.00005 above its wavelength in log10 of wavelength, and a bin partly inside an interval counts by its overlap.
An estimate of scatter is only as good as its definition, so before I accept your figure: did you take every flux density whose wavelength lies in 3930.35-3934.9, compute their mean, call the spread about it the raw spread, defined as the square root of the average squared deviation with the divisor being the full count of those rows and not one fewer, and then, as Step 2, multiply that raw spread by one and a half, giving 0.71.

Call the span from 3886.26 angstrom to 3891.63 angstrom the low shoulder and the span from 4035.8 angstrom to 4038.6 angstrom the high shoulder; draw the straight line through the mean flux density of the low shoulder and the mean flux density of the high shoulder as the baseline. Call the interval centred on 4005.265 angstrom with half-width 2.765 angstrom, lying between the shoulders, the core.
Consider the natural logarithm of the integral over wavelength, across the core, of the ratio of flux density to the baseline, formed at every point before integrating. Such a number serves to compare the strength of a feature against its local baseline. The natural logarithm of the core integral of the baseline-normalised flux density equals 1.78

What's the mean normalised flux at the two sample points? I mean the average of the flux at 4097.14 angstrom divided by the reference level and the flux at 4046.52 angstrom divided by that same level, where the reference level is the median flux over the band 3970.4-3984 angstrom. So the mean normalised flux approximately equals 0.97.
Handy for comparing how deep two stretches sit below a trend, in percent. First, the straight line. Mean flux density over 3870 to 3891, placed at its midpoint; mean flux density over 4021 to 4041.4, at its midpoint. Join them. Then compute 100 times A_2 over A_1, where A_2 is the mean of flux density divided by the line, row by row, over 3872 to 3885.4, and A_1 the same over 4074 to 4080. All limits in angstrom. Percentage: 81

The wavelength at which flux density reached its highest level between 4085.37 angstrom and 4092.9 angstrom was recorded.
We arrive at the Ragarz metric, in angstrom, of 4091.49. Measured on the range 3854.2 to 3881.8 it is 3869.73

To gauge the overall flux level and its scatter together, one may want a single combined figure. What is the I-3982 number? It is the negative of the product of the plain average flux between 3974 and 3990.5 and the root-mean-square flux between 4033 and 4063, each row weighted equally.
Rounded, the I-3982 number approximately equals -1259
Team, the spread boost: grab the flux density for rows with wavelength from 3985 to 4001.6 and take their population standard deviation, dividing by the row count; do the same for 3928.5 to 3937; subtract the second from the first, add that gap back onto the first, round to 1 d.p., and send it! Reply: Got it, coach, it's 1.3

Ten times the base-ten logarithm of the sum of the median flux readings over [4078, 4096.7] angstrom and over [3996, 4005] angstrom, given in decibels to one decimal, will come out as 18.7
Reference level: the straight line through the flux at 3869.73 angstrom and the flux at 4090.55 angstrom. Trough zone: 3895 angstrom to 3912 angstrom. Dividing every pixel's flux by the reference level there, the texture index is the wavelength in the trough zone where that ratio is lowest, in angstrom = 3903.74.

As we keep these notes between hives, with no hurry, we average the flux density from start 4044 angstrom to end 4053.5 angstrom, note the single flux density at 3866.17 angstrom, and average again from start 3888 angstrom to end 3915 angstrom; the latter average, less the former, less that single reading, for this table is -38.4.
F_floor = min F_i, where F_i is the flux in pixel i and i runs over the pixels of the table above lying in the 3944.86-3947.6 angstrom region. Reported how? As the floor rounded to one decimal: 37.4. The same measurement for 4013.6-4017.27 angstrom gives 33.8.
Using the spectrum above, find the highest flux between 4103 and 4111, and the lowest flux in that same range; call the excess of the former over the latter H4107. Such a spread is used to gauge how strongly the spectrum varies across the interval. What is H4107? 2.7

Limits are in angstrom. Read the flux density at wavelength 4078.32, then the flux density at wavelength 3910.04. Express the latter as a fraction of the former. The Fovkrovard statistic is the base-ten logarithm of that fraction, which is 0.020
